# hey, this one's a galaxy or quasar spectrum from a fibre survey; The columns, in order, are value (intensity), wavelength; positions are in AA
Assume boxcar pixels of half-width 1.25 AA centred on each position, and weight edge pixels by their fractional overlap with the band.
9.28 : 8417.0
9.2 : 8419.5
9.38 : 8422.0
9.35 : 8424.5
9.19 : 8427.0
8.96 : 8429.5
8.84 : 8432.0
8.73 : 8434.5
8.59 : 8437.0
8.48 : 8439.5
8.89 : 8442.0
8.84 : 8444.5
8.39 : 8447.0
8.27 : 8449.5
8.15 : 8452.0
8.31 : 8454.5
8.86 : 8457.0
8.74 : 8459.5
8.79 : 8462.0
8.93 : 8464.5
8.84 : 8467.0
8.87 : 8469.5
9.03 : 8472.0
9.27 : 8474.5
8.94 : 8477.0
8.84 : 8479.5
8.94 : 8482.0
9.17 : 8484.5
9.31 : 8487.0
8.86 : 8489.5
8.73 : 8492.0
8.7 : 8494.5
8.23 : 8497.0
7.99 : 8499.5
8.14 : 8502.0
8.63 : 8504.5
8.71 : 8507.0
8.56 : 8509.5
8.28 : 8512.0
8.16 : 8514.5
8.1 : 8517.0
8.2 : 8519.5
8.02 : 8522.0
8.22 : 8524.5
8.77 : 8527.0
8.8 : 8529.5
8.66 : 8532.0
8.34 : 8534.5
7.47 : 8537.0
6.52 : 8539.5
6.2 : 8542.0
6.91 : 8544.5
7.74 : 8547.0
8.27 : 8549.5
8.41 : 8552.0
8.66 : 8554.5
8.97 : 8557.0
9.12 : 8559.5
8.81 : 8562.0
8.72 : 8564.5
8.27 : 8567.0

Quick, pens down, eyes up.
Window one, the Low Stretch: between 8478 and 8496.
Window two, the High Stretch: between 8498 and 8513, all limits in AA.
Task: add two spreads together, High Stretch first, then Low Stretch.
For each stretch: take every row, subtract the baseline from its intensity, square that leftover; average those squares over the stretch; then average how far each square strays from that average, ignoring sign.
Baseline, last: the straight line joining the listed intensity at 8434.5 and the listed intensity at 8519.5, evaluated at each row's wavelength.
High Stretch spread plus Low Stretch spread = 0.261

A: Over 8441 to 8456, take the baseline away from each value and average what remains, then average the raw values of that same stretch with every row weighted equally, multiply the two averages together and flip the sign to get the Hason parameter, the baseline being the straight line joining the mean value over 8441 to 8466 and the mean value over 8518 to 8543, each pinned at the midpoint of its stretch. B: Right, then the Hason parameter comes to 1.6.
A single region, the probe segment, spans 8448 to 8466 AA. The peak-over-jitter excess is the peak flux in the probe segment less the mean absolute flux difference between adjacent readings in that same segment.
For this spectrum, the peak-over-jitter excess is 8.74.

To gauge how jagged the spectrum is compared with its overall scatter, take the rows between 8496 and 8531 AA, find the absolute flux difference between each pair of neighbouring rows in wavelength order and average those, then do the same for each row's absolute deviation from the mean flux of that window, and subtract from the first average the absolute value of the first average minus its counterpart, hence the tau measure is 0.154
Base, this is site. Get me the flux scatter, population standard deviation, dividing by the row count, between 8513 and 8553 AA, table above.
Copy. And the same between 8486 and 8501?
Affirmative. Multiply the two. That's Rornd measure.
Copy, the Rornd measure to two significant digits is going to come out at 0.32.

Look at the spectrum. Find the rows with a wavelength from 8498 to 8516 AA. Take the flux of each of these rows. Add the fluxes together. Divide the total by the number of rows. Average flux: 8.35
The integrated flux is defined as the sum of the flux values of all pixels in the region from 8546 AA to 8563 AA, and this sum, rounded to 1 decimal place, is 60.0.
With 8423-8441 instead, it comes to 62.1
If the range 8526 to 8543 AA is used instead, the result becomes 54.8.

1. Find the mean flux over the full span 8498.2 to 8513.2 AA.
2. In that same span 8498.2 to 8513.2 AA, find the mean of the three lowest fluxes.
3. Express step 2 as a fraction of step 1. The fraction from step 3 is 0.970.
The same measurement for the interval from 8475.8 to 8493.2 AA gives 0.982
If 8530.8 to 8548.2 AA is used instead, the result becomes 0.884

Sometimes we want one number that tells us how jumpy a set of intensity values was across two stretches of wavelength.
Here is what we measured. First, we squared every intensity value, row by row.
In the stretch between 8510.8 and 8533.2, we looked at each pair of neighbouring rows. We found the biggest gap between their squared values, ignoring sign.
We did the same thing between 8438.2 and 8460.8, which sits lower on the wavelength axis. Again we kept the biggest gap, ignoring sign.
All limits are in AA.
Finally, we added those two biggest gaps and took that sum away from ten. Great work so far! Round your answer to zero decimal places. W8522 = -9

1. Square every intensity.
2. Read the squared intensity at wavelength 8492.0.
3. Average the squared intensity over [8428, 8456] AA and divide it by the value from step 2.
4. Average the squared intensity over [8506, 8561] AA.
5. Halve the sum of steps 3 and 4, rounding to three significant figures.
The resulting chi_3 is 33.9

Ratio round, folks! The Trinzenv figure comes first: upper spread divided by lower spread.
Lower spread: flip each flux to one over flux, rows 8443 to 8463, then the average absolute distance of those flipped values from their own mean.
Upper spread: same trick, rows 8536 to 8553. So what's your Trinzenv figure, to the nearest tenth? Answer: 3.7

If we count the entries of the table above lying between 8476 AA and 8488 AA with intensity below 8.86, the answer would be 1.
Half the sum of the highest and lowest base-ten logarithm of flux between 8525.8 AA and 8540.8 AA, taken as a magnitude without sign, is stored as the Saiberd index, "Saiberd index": 0.879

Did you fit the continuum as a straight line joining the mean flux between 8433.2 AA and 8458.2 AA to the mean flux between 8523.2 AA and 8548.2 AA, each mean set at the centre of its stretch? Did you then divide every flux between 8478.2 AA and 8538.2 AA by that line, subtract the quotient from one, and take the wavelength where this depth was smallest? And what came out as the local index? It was 8487.0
